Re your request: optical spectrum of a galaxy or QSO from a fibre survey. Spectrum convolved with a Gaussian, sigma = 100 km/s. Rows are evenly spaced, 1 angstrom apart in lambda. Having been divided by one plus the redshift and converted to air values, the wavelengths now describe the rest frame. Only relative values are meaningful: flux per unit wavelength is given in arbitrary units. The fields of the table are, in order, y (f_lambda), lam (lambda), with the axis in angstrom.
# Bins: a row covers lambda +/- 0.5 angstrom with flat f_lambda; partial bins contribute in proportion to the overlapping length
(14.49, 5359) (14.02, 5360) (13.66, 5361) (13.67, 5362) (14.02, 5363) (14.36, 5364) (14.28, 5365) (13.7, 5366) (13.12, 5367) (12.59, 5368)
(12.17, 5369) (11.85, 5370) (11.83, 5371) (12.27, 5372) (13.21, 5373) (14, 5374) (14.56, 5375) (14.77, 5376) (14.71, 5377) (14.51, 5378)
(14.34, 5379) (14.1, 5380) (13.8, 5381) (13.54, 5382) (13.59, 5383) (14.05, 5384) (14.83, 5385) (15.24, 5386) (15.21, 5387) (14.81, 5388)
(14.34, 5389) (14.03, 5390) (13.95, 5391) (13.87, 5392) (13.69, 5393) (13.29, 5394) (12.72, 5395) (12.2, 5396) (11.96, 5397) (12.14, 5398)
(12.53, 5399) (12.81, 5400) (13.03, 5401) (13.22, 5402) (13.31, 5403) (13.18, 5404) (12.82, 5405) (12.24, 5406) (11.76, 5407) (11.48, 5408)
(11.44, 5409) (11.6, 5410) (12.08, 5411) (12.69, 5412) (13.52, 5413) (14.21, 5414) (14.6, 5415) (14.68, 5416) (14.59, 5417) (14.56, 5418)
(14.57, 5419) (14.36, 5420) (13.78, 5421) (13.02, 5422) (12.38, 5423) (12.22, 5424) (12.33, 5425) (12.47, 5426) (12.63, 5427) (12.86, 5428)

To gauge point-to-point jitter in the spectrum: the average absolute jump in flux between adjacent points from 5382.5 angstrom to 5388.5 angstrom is 0.42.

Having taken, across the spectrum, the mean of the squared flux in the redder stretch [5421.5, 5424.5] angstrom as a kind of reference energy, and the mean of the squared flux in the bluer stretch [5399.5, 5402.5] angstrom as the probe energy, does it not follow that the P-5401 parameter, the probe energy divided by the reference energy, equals 1.08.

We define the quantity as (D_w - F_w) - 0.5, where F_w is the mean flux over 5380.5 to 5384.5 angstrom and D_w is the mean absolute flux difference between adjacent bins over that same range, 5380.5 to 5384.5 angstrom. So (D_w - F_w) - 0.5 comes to -14.0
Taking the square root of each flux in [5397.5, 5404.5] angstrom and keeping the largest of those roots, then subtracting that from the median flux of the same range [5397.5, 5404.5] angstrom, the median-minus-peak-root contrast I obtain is 9.4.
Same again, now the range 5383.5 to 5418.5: 9.4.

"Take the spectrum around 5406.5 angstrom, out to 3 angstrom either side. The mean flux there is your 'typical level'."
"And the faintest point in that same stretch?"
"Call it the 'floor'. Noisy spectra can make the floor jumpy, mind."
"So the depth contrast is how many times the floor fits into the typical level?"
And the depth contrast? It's 1.06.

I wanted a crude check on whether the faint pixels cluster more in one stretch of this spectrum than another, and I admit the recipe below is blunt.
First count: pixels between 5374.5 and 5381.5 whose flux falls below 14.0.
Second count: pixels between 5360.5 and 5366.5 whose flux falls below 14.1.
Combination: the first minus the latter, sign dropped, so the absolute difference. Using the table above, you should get 3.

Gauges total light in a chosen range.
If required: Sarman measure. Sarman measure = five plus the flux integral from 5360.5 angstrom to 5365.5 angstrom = 75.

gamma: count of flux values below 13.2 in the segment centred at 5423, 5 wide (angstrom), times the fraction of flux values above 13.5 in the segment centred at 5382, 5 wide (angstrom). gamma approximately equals 4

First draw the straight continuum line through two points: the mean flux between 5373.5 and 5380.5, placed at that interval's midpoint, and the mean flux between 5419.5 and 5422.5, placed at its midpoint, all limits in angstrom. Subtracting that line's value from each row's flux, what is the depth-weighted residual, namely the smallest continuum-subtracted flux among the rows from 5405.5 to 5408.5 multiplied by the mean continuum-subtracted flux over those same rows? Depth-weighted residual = 5.2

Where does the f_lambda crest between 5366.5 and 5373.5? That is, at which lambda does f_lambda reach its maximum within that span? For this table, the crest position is 5373 angstrom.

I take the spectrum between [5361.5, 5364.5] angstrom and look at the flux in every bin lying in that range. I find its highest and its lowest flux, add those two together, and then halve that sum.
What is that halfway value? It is 14.0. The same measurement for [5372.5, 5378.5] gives 14.0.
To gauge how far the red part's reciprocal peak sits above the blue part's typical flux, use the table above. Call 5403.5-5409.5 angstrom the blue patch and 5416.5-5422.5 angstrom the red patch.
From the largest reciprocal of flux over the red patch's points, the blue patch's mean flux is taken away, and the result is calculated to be -12.1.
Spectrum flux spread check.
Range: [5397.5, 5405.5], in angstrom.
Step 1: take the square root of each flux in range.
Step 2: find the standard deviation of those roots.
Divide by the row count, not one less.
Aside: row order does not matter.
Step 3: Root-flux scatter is 0.052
